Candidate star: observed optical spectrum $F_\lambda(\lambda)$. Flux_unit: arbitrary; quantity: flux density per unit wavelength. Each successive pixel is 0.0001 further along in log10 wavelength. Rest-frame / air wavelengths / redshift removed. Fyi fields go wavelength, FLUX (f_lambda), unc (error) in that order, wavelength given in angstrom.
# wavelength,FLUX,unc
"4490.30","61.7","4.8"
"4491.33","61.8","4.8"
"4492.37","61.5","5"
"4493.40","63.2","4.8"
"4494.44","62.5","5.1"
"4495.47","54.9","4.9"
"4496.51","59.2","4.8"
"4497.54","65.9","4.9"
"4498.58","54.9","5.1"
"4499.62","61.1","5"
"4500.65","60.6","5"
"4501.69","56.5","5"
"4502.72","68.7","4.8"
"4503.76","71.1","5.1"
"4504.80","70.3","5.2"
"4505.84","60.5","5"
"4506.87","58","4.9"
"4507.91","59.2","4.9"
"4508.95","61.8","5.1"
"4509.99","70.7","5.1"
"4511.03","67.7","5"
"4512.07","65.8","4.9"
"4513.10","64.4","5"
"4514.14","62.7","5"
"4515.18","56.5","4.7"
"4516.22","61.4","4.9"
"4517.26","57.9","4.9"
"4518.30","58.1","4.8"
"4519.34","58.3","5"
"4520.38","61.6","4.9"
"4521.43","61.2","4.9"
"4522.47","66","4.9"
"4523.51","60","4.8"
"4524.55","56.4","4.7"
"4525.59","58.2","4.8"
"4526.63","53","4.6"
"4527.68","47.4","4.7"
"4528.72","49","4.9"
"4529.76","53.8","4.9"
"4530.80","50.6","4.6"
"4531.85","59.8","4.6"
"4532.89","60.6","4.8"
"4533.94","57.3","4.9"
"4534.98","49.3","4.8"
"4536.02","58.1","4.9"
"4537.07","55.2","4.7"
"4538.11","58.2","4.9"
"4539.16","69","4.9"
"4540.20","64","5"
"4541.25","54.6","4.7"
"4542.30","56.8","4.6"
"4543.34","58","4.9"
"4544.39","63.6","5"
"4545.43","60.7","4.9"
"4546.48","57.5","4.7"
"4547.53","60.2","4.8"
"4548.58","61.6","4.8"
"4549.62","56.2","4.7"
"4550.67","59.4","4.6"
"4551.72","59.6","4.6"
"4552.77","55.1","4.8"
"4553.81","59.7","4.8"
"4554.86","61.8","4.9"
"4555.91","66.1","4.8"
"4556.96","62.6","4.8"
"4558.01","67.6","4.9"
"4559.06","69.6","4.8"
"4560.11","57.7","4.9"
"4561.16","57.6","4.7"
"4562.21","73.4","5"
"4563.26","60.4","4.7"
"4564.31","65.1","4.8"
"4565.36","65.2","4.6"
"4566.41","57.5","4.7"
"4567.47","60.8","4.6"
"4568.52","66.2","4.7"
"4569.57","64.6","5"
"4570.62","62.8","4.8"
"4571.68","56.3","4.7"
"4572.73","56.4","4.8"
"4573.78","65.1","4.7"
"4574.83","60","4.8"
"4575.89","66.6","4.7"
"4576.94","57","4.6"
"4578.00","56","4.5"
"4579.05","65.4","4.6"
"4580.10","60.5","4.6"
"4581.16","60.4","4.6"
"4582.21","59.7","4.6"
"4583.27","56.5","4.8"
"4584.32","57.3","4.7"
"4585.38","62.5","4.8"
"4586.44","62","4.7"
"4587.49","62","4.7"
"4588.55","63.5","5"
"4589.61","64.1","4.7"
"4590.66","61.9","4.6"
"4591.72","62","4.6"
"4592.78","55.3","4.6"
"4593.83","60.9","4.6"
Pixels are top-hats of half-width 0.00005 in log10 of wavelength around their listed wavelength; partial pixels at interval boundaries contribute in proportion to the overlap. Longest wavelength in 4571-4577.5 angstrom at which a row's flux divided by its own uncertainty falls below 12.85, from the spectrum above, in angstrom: 4576.94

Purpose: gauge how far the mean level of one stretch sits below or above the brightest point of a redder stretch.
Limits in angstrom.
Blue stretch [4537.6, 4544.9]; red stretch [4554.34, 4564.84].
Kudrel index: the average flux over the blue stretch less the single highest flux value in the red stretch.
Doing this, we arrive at -13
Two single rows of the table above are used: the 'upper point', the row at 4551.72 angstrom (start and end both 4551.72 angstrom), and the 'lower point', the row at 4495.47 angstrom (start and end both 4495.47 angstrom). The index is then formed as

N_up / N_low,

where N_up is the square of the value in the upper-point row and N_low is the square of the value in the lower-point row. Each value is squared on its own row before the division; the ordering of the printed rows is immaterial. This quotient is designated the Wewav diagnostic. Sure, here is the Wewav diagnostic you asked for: 1.18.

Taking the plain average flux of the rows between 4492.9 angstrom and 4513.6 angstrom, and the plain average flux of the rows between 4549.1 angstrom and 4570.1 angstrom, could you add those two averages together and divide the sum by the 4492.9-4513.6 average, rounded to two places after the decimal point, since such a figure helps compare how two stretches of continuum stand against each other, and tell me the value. 1.99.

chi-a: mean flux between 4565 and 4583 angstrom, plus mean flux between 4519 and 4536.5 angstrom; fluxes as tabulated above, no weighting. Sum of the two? 118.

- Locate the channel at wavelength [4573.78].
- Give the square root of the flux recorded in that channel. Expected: 8.07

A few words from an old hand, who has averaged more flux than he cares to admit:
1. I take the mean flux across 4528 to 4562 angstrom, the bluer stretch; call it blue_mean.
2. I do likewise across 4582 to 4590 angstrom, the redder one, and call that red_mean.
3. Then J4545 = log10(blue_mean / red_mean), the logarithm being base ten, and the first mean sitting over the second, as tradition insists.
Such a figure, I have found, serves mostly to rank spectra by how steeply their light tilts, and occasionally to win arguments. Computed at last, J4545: -0.01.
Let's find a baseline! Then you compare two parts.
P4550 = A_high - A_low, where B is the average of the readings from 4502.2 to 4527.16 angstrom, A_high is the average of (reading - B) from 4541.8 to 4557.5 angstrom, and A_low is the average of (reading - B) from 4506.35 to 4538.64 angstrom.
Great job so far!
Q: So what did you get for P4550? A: 1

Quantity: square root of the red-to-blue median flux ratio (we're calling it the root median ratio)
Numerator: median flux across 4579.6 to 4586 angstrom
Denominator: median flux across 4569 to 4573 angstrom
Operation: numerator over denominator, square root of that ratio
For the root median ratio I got 1.00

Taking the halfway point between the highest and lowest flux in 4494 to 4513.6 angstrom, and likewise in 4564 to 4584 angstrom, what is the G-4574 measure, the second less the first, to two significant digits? -1.7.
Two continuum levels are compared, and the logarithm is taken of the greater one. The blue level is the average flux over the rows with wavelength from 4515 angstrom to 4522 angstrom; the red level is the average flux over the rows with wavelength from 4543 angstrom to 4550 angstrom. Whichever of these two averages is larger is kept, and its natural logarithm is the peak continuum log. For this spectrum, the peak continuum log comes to 4.09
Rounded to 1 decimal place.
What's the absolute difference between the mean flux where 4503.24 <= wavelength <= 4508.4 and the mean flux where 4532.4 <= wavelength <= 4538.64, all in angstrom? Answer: 7.4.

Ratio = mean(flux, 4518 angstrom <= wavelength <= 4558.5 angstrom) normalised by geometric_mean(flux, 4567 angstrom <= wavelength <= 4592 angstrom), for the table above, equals 0.959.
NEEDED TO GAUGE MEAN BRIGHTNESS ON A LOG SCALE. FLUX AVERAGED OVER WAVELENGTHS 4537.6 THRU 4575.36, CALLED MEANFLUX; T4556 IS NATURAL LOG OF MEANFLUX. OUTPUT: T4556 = 4.12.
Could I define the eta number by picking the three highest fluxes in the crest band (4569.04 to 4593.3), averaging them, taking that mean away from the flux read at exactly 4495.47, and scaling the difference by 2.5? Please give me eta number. -27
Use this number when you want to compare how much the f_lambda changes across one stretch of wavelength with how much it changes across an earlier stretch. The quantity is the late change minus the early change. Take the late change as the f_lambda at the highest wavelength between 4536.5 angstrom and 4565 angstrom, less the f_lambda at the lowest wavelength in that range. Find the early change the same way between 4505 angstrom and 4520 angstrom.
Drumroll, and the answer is 12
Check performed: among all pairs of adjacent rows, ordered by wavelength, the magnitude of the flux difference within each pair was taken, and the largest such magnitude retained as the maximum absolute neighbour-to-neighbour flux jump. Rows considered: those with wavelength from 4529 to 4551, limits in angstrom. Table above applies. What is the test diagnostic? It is 11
